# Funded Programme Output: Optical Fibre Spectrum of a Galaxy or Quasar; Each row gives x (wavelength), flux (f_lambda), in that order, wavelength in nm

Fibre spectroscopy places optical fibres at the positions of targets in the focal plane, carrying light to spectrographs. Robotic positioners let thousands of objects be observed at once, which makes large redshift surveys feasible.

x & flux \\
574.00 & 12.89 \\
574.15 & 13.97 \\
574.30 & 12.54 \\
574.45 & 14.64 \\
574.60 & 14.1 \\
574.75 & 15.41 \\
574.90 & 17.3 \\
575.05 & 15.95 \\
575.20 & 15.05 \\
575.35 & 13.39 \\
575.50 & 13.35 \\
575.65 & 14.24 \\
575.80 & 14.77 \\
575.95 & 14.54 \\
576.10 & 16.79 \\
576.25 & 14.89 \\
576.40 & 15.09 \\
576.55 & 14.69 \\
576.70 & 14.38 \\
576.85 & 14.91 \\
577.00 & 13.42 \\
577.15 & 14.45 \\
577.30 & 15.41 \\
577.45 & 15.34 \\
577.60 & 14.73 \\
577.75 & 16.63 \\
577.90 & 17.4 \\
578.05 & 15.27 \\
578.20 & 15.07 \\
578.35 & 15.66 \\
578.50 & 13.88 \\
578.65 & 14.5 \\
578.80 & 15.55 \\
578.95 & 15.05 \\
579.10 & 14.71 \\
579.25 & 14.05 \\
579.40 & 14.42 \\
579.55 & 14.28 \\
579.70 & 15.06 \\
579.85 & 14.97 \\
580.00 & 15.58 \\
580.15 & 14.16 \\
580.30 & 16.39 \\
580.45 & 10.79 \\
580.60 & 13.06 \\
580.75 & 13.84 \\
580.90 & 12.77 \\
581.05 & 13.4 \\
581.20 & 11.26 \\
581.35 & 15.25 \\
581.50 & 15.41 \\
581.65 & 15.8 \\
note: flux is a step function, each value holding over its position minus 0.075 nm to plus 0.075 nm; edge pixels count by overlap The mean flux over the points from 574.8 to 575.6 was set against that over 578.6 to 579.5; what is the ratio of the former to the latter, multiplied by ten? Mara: 10.2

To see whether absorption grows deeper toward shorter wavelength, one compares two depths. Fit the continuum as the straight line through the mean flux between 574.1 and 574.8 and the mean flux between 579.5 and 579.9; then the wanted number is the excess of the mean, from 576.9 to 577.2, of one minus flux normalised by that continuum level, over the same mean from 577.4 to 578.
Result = 0.14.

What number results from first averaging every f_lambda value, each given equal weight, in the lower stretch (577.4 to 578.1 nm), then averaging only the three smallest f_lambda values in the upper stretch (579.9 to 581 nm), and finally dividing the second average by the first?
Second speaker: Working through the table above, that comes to 0.77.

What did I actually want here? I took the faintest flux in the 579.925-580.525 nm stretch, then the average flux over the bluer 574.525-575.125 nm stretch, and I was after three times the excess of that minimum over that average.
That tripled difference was -15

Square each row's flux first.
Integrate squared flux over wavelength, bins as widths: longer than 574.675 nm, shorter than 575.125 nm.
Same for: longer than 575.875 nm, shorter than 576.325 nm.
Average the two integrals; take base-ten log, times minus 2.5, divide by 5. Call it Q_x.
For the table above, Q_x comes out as -1.026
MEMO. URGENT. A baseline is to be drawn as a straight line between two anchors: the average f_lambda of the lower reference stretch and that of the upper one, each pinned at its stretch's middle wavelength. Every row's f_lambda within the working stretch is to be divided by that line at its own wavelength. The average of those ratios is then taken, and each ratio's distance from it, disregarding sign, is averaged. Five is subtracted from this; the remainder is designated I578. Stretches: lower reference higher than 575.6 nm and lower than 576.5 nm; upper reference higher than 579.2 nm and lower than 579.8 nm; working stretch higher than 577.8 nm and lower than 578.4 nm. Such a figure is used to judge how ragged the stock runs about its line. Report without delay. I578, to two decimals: -4.95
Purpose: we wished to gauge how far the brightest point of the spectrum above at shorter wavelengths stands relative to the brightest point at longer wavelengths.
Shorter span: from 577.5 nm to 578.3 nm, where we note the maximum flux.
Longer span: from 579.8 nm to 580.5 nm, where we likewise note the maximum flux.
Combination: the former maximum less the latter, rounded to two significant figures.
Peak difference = 1.0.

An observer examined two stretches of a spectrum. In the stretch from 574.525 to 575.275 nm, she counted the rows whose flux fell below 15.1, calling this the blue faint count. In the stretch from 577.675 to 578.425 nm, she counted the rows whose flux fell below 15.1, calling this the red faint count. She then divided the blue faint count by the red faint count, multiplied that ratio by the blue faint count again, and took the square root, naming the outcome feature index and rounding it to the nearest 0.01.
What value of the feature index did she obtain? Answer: 2.00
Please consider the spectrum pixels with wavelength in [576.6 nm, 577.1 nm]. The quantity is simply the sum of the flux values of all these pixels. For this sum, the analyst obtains 42.7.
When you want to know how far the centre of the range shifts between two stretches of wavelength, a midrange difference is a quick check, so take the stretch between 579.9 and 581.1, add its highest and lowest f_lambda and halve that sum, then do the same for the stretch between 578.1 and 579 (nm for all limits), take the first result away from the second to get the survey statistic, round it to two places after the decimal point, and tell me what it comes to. 1.18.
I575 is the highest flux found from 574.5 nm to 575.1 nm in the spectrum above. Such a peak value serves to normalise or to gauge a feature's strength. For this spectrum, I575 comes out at 17.3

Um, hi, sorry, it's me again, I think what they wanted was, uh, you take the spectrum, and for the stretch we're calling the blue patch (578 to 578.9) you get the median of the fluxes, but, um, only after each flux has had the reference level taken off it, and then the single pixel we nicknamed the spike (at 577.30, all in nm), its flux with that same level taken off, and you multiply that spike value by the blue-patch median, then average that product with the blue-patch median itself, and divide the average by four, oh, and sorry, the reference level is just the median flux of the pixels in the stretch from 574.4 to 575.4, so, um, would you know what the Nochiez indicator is 0.02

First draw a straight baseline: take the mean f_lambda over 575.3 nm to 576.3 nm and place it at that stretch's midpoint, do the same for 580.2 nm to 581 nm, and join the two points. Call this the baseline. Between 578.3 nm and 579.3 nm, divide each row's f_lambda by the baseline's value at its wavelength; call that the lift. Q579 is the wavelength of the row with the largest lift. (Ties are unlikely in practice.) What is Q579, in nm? 578.80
